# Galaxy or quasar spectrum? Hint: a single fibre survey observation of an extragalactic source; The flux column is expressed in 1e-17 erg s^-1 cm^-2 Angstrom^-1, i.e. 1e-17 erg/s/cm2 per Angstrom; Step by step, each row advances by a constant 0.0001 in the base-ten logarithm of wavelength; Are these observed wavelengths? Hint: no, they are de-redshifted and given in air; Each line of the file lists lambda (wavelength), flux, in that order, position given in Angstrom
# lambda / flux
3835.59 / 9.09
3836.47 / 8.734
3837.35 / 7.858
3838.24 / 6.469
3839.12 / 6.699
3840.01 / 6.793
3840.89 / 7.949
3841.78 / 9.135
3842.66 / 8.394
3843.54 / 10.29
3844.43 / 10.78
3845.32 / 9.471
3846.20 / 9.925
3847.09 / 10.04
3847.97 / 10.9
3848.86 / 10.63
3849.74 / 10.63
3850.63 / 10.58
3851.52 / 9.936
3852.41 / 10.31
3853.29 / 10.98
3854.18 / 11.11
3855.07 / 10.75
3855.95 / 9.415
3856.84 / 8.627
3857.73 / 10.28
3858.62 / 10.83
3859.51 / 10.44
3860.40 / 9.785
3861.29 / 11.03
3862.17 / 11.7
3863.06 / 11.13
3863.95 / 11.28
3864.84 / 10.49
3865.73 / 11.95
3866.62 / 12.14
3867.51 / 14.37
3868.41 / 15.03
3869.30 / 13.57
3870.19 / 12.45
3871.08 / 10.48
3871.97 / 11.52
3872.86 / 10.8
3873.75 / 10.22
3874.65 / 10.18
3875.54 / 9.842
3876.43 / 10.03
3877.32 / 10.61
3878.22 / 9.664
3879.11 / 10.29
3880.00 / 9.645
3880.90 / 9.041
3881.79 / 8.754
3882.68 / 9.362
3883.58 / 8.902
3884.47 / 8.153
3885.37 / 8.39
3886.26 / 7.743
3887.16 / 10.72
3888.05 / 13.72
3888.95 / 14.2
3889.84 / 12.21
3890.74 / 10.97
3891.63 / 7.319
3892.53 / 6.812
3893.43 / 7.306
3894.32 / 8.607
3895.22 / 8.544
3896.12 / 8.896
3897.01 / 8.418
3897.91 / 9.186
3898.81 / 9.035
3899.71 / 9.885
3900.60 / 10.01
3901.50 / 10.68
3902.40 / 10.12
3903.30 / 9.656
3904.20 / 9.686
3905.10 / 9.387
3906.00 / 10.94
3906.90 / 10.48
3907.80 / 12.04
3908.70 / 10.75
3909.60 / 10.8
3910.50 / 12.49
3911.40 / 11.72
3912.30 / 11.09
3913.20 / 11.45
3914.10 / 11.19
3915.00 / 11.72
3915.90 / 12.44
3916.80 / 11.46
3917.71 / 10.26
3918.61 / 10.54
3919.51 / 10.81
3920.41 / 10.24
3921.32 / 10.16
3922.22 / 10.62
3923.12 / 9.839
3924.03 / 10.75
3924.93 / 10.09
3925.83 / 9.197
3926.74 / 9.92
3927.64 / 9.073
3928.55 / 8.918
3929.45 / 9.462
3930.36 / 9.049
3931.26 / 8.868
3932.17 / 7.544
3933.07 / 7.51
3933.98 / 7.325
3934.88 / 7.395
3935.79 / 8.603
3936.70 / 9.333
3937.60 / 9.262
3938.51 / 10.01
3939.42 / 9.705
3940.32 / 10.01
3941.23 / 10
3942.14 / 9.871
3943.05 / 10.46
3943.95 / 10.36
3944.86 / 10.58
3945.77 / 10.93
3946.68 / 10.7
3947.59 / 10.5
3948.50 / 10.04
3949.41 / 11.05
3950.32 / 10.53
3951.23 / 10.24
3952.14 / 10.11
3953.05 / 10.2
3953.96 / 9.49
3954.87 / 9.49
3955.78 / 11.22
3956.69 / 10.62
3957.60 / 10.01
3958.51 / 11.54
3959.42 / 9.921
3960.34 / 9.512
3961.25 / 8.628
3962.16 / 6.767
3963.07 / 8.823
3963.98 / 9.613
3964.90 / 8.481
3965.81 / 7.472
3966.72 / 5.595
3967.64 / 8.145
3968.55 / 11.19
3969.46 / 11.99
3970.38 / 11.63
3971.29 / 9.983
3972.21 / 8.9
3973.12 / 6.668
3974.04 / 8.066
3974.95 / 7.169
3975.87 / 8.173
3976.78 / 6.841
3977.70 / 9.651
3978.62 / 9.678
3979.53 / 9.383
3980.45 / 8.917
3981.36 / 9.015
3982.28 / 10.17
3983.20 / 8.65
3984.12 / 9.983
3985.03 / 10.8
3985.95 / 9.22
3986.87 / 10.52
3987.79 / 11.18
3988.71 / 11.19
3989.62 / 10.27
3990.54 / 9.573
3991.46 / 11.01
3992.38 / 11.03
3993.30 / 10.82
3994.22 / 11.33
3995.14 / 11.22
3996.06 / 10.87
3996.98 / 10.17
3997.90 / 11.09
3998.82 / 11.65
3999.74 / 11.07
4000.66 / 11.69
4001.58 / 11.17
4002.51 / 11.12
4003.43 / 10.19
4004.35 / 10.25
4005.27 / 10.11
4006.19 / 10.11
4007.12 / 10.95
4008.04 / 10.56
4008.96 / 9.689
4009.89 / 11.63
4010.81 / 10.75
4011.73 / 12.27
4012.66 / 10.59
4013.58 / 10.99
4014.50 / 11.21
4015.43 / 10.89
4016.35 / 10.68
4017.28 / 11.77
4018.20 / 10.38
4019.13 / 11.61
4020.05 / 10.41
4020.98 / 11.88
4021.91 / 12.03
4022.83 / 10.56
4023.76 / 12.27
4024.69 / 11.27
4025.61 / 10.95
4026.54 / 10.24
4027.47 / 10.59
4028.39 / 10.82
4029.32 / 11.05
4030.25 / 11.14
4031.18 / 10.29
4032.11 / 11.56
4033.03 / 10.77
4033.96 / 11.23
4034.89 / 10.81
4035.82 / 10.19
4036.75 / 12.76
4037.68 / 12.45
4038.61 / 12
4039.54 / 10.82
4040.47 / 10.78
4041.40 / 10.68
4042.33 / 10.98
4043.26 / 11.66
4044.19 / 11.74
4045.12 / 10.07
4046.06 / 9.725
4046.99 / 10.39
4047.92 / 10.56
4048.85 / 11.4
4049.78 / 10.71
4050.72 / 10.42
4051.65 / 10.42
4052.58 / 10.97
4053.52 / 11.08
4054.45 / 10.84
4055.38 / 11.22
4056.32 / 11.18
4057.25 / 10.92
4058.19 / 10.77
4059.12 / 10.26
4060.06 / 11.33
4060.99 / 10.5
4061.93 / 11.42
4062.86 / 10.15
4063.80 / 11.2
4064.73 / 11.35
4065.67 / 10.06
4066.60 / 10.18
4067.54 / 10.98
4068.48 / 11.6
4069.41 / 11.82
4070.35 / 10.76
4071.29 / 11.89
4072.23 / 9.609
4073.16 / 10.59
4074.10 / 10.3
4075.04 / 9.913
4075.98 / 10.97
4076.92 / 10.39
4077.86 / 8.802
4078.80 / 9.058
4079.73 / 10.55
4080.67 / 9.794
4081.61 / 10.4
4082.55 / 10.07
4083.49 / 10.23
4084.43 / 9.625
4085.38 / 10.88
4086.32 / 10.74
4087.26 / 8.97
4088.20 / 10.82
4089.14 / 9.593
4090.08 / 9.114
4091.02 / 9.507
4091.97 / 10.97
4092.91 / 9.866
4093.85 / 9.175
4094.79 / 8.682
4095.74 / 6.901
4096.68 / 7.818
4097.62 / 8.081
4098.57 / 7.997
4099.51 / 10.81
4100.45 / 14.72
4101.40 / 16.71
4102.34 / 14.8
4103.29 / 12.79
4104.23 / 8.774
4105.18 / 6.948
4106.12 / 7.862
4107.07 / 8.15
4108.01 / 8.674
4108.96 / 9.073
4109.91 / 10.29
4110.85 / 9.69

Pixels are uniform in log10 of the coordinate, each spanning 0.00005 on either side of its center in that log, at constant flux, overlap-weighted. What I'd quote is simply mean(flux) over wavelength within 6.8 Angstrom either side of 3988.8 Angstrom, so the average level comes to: 10.5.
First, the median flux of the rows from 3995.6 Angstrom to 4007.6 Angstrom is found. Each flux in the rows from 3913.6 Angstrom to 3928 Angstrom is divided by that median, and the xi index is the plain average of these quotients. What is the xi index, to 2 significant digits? 0.96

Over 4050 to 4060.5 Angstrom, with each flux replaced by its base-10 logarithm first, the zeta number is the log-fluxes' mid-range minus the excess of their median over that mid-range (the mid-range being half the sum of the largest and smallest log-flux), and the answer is 1.03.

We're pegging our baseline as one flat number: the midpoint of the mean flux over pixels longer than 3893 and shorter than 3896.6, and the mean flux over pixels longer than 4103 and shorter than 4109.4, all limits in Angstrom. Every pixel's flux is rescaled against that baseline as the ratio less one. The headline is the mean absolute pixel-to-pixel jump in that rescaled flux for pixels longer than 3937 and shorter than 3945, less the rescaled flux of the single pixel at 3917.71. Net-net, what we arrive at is -0.16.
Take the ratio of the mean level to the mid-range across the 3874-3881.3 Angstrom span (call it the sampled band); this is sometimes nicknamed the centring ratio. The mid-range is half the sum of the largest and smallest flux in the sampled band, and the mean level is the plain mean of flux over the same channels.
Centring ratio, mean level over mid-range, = 1.01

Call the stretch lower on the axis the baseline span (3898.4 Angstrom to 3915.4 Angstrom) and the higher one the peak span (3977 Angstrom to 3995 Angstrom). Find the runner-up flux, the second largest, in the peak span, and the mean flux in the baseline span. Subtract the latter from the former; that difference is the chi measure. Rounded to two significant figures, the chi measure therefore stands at 0.50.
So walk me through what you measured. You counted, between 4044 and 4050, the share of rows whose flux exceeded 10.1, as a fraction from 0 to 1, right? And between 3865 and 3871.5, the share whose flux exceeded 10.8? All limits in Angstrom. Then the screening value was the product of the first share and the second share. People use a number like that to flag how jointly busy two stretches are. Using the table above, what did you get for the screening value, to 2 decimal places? 0.61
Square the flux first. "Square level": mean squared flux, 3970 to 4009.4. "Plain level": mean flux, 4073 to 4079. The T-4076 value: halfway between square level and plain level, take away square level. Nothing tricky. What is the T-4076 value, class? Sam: -46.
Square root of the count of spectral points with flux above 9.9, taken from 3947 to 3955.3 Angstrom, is 2.65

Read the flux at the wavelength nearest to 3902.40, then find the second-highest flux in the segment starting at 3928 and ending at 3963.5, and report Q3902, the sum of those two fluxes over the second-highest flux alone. 1.90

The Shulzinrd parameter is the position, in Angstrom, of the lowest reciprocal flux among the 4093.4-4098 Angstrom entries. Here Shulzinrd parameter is 4093.85 Angstrom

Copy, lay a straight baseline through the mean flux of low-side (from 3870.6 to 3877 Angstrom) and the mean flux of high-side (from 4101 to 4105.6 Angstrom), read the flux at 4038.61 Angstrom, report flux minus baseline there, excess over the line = 0.44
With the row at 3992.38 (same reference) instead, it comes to -0.22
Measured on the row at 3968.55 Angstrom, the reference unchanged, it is 0.10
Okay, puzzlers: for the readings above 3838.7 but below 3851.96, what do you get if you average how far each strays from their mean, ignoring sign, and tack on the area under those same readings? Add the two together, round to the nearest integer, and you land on 127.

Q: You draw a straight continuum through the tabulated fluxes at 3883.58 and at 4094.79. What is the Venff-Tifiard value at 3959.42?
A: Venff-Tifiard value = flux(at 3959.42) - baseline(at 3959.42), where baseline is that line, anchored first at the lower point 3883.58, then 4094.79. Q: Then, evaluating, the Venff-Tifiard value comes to 1.1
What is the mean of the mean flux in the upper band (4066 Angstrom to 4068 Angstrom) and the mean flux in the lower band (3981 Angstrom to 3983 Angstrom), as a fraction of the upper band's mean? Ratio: 0.95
